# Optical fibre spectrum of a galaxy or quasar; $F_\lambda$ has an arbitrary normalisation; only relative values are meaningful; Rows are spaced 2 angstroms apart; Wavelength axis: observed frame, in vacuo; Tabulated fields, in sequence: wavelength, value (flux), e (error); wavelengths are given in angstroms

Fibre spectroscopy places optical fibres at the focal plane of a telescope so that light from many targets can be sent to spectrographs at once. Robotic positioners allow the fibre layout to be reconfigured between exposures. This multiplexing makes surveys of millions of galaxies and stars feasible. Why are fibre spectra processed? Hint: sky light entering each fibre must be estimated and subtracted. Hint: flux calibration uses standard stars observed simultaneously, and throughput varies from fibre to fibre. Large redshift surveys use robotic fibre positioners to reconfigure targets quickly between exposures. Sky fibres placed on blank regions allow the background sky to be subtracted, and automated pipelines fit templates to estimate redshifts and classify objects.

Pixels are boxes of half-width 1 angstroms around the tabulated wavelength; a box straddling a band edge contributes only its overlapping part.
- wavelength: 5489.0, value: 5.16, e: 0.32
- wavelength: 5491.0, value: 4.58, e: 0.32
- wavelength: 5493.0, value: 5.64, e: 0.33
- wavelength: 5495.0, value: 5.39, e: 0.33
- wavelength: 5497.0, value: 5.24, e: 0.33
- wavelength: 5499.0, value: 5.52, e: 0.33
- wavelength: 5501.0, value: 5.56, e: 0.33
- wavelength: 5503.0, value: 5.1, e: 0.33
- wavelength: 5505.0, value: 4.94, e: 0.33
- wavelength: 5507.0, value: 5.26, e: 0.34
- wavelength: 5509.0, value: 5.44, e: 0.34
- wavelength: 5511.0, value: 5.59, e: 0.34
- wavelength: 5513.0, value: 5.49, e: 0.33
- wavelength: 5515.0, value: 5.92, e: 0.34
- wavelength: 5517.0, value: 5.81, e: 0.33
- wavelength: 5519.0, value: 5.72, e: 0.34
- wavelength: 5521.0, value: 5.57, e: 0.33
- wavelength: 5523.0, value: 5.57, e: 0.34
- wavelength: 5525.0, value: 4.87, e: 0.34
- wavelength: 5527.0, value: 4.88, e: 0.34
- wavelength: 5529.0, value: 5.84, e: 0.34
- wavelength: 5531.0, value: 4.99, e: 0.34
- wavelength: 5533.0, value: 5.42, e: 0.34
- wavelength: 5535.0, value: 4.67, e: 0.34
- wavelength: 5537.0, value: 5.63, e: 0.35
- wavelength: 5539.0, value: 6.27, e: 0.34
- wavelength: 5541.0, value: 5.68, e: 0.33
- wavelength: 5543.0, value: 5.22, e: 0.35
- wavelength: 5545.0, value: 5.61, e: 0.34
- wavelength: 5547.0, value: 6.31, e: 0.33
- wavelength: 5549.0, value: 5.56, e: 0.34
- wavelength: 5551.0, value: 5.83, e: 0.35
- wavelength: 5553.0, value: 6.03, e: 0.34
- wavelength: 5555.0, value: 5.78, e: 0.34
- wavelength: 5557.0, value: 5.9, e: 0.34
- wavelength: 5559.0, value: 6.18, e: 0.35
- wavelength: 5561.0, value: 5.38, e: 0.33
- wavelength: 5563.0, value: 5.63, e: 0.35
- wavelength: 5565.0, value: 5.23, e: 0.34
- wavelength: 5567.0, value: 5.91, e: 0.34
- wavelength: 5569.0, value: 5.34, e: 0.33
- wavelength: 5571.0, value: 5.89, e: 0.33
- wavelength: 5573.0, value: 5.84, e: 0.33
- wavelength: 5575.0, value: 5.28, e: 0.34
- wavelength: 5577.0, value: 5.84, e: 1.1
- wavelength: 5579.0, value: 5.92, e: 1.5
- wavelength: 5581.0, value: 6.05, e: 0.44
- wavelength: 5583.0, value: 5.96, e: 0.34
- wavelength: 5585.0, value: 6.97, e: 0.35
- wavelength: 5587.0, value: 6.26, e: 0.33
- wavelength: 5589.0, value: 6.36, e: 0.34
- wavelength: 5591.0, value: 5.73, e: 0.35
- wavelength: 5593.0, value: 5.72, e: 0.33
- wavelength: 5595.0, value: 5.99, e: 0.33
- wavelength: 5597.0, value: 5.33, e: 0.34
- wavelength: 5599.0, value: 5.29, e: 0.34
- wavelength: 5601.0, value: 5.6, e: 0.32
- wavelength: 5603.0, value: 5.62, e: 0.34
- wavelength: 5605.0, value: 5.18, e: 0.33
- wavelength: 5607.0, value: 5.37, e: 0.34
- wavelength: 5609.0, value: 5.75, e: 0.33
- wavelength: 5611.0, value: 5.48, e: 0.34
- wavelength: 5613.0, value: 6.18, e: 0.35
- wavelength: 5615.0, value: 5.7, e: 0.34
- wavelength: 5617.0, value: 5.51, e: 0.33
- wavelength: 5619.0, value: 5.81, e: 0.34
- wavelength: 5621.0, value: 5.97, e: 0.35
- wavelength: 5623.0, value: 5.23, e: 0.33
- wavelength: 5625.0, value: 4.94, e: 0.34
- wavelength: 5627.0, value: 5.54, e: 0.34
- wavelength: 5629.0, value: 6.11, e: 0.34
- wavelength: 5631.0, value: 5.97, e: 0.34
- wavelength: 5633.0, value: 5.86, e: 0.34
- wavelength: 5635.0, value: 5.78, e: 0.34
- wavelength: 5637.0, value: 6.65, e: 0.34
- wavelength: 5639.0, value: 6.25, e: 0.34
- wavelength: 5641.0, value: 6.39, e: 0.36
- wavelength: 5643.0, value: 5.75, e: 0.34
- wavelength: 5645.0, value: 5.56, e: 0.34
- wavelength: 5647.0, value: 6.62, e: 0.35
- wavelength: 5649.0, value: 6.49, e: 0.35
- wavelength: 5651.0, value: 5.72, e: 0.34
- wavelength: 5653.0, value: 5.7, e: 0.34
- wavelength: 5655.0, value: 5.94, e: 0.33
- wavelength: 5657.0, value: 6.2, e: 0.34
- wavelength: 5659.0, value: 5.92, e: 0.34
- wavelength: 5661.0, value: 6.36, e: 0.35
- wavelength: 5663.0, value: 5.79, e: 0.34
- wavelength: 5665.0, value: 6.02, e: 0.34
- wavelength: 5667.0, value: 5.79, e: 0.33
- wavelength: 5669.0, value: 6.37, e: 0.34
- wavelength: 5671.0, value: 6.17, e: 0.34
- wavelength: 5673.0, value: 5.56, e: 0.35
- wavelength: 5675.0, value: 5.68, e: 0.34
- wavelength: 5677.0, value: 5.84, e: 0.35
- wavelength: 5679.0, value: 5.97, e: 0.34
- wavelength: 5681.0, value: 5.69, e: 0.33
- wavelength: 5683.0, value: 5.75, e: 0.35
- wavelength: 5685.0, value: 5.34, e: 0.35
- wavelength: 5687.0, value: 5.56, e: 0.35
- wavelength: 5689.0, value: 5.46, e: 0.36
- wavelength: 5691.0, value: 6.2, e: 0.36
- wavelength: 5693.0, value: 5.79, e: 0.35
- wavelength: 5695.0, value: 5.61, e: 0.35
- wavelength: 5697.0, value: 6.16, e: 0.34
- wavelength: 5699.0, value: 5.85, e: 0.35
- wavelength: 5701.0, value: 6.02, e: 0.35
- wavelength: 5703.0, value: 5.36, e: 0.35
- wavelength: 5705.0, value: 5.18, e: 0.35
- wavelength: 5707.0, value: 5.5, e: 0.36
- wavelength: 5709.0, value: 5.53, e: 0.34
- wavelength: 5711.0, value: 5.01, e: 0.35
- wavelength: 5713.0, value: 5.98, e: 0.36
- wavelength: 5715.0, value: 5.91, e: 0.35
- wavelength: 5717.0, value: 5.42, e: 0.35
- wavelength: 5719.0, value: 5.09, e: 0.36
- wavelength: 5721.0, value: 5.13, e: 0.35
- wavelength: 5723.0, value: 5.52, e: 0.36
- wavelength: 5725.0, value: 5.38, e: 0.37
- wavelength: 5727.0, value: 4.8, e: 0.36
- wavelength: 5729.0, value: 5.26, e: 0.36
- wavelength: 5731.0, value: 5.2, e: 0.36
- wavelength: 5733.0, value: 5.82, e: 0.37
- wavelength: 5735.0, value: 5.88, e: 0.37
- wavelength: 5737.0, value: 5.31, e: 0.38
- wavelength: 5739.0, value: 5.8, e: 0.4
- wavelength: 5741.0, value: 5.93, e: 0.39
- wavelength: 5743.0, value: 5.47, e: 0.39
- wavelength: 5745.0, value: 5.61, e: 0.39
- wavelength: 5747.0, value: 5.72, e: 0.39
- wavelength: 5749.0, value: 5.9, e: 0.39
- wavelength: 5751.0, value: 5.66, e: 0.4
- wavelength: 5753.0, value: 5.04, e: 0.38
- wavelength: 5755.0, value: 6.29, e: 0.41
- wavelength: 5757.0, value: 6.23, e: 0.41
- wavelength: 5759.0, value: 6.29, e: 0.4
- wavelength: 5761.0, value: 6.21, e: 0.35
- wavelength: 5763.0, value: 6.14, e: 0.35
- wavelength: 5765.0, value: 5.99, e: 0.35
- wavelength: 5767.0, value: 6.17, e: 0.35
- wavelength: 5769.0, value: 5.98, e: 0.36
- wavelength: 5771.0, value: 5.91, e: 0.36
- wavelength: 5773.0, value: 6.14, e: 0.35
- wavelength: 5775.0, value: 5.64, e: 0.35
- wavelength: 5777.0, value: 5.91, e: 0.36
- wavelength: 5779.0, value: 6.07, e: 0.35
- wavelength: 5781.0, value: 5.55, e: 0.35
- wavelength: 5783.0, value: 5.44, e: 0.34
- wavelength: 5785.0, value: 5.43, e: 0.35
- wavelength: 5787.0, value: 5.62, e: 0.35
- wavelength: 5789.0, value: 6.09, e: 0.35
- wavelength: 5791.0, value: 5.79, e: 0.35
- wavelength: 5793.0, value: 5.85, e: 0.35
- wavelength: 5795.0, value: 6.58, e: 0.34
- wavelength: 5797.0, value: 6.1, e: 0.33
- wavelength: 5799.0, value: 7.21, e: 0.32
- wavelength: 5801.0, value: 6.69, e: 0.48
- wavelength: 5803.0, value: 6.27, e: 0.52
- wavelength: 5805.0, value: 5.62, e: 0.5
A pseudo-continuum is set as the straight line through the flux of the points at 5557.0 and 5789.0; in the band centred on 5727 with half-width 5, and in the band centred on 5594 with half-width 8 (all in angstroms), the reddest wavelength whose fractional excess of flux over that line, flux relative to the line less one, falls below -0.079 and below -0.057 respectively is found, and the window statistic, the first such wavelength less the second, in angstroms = 132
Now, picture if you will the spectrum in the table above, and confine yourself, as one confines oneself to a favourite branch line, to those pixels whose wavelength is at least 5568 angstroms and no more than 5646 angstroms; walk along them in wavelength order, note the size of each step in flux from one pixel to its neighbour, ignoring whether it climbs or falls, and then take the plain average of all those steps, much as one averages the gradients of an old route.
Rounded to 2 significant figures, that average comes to 0.36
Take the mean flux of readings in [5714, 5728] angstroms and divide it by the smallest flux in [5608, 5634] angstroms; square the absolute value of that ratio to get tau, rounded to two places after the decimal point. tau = 1.16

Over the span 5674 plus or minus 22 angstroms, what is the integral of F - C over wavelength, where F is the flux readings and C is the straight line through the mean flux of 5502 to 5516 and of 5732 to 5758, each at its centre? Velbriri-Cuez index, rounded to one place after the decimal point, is 9.4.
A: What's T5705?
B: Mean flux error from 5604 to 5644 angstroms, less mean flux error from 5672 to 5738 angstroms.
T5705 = -0.01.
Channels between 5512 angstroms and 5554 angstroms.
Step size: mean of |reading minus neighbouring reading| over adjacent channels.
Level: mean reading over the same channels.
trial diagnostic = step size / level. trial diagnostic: 0.085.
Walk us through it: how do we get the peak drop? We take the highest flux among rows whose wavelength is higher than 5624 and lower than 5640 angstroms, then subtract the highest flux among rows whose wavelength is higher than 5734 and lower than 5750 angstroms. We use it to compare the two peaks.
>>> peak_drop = 0.72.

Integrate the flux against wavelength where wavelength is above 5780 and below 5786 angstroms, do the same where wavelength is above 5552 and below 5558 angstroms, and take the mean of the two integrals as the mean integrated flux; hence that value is 34.1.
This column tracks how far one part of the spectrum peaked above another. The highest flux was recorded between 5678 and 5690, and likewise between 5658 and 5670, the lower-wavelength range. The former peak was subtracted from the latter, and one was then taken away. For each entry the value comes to -0.60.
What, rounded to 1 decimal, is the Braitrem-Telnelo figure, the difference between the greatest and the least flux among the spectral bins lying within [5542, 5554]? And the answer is 1.1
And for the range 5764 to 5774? 0.3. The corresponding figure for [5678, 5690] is 0.6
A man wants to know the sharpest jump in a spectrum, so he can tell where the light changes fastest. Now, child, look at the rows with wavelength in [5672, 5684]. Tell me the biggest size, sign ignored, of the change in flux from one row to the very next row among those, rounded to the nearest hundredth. 0.28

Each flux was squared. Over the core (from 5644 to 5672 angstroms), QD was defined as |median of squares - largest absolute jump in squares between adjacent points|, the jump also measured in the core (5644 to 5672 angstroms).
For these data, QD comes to 22.9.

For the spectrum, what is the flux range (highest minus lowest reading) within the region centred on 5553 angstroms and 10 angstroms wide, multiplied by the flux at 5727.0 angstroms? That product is 2.3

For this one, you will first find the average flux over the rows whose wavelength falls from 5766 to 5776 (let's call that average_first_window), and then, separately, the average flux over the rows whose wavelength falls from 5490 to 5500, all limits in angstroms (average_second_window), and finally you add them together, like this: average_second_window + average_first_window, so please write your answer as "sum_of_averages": 11.2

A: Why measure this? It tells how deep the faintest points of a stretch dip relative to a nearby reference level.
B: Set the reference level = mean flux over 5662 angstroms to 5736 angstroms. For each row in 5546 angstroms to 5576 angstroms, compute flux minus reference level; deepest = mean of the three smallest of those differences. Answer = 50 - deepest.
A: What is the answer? 50.4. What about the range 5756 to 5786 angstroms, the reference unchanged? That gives 50.2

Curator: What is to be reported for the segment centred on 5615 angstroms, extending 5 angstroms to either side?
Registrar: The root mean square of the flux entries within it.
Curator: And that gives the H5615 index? 5.74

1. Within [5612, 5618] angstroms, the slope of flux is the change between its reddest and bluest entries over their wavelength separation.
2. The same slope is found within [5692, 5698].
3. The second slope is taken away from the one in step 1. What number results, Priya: -0.26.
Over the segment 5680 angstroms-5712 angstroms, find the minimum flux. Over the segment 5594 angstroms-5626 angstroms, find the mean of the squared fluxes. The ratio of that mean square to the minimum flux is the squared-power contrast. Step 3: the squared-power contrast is 6.2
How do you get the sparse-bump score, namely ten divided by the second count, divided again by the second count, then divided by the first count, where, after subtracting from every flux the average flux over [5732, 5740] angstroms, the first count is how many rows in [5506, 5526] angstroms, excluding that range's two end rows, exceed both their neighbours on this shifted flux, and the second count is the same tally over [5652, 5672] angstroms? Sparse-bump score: 0.31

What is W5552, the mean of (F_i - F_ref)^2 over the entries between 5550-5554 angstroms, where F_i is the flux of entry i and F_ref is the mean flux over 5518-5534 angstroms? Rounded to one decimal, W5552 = 0.3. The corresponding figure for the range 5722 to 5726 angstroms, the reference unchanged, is 0.0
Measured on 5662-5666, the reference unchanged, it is 0.3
